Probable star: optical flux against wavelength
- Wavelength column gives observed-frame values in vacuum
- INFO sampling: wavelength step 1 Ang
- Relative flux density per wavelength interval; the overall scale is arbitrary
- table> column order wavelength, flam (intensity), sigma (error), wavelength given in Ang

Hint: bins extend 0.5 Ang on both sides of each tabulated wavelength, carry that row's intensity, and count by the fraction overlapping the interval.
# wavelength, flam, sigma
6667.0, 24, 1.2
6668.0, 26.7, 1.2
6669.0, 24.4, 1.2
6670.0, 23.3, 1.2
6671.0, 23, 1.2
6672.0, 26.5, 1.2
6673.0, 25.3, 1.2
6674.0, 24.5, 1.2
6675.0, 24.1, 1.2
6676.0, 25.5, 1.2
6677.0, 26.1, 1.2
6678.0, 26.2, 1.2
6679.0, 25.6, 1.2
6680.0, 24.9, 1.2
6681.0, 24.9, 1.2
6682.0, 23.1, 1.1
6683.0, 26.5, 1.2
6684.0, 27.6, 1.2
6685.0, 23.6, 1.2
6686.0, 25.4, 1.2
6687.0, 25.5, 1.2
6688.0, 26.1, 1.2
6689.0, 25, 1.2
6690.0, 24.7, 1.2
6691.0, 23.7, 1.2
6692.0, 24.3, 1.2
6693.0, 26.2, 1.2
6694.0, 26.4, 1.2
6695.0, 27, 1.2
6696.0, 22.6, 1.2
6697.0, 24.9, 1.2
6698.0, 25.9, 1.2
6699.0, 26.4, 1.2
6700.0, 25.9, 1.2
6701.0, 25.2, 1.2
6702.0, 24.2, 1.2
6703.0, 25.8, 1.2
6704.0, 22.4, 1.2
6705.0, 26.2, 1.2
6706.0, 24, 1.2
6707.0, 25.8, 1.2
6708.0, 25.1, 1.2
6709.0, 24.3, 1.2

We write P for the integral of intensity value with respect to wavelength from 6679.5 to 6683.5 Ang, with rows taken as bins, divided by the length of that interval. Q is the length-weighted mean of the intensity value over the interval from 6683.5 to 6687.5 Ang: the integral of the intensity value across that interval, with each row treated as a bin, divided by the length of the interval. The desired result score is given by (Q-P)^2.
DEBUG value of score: 0.46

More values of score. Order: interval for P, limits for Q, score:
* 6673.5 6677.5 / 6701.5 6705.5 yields 0.16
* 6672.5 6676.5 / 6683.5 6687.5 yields 0.46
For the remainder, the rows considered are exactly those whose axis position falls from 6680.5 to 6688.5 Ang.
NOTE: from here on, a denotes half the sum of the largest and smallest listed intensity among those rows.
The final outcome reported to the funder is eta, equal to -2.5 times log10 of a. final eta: -3.51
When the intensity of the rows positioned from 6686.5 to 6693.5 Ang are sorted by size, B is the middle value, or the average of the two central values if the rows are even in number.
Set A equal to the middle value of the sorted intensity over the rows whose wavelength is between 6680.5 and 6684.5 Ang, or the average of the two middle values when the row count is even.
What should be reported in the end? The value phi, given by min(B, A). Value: 25.0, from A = 25.7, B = 25.0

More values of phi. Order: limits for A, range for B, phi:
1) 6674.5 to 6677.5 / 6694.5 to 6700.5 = 25.5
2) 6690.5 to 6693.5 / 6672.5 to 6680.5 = 24.3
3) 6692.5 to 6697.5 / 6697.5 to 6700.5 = 25.9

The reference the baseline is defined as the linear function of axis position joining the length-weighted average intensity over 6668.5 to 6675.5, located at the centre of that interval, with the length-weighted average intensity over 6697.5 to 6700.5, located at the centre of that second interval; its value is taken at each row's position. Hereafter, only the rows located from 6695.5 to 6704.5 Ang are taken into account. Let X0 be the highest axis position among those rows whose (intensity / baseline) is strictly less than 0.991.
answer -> 6704.0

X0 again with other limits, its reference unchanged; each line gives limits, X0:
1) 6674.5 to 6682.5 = 6682.0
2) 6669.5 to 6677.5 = 6675.0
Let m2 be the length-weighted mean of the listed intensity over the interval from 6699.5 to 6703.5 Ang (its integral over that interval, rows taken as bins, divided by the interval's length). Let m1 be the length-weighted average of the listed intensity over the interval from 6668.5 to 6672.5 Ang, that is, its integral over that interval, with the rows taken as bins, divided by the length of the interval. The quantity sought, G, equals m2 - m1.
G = 1.0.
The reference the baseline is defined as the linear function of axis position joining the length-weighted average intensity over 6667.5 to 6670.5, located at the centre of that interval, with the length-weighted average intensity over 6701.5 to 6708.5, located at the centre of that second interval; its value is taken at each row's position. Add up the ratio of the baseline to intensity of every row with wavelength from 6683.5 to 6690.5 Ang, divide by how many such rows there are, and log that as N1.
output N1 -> 0.98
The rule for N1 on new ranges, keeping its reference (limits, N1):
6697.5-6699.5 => 0.95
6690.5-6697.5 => 0.99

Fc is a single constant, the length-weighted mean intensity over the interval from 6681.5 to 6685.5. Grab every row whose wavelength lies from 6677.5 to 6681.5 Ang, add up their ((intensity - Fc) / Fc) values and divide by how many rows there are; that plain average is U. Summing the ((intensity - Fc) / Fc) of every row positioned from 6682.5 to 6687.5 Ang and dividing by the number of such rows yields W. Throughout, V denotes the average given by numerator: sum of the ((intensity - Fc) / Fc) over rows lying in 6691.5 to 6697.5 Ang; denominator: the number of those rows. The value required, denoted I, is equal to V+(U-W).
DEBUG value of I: -0.011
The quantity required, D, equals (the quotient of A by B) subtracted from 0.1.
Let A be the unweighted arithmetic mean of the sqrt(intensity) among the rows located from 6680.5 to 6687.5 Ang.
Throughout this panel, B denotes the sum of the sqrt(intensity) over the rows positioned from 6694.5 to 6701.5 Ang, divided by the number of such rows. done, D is -0.896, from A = 5.02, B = 5.04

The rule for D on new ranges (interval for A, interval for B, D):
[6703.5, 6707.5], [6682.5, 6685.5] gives -0.875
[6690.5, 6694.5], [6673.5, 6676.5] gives -0.909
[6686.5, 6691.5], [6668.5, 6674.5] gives -0.910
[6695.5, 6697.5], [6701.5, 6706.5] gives -0.884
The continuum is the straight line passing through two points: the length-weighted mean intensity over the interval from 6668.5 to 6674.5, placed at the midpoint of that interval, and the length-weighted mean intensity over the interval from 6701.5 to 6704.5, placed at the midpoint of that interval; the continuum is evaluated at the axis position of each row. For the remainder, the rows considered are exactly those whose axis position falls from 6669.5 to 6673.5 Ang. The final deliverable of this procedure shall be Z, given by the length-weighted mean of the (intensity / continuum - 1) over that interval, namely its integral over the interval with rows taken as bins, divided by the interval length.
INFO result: 0.00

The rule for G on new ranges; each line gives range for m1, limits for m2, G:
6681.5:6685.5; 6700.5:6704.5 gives -0.8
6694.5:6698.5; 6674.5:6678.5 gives 0.4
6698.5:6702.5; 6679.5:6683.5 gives -0.6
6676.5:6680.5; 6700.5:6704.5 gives -1.3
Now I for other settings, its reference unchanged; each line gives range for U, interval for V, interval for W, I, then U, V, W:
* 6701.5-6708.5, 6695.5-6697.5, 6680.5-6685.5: -0.072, -0.016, -0.06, -0.002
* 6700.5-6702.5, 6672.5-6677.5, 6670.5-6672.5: -0.006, -0.020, 0.00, -0.018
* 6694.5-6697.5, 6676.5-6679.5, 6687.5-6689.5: 0.002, -0.015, 0.03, 0.014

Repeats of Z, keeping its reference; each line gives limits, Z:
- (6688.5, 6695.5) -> 0.04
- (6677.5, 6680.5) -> 0.05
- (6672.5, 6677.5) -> 0.03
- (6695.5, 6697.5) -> -0.02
